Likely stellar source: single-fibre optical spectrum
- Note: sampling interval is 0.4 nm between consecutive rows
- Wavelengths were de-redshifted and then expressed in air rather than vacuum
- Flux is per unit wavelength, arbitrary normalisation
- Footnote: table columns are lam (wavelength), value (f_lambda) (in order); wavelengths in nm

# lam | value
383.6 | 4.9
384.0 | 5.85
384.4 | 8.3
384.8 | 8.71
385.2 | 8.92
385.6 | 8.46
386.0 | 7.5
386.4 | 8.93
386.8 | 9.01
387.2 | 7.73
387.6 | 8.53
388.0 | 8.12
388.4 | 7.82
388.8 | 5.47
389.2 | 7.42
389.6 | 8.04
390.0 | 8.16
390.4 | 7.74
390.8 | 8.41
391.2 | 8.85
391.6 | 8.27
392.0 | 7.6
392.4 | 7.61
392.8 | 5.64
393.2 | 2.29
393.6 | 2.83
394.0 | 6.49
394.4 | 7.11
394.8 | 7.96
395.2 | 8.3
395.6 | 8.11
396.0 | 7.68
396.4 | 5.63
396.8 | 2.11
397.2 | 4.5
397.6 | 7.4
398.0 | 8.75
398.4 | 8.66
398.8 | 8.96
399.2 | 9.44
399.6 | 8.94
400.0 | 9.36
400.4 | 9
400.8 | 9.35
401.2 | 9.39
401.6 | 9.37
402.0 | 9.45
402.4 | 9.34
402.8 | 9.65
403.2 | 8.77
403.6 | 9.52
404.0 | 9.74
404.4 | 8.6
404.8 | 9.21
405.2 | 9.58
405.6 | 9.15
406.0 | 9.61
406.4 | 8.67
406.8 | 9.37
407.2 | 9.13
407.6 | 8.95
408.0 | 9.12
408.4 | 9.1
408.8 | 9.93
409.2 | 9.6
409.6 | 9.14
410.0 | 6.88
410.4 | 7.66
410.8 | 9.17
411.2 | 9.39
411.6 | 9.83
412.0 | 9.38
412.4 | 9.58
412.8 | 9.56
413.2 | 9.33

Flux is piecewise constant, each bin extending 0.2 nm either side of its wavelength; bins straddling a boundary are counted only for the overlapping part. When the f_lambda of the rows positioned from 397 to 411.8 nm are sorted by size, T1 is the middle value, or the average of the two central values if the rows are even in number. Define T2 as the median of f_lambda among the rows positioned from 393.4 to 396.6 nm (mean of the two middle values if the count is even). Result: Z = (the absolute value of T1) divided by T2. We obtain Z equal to 1.24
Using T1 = 9.2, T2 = 7.4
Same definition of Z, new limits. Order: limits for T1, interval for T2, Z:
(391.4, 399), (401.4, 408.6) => 0.82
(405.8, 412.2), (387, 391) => 1.15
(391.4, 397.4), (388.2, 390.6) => 0.91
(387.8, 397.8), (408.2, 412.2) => 0.82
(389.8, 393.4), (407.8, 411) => 0.85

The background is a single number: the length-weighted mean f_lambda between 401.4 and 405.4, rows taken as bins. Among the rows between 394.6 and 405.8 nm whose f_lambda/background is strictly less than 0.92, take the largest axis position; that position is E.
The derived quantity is 397.6 nm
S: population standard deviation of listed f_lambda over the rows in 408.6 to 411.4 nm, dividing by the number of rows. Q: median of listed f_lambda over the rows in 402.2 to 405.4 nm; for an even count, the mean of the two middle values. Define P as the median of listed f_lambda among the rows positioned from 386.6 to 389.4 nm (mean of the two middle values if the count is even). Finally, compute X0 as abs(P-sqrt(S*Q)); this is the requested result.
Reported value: 4.7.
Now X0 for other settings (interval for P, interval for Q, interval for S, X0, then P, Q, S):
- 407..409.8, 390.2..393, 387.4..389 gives 6.1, 9.1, 7.7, 1.19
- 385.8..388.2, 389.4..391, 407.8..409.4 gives 6.6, 8.3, 8.1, 0.35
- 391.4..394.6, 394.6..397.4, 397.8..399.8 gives 5.4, 6.8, 7.7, 0.27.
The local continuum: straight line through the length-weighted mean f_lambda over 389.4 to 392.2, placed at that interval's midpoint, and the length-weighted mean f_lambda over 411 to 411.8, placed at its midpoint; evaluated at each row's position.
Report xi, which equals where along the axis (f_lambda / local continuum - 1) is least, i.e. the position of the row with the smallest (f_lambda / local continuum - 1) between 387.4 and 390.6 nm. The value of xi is 388.8 nm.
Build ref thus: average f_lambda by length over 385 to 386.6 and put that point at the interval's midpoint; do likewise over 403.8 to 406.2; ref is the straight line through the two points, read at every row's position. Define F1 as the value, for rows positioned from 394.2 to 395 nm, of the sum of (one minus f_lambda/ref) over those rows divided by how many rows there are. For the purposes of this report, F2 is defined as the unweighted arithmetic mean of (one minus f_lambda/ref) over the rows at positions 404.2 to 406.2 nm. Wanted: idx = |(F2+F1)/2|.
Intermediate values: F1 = 0.15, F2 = 0.010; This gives 0.08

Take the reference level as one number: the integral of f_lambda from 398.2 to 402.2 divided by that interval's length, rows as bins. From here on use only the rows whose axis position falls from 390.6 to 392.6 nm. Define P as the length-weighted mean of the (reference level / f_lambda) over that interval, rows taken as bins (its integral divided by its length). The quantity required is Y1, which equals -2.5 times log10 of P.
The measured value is -0.13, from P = 1.13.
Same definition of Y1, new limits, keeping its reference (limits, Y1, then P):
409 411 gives -0.10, 1.10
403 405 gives -0.01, 1.00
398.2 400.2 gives -0.02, 1.01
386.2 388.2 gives -0.09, 1.09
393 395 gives -0.87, 2.23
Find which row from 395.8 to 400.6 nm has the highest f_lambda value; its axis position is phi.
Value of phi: 399.2 nm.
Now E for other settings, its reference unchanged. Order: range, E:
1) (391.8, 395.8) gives 395.6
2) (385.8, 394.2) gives 394.0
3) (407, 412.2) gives 410.4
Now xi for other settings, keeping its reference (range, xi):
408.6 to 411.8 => 410.0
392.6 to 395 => 393.2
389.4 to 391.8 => 390.4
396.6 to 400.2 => 396.8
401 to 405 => 404.4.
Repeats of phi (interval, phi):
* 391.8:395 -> 394.8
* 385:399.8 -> 399.2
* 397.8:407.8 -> 404.0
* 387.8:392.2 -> 391.2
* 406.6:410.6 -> 408.8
